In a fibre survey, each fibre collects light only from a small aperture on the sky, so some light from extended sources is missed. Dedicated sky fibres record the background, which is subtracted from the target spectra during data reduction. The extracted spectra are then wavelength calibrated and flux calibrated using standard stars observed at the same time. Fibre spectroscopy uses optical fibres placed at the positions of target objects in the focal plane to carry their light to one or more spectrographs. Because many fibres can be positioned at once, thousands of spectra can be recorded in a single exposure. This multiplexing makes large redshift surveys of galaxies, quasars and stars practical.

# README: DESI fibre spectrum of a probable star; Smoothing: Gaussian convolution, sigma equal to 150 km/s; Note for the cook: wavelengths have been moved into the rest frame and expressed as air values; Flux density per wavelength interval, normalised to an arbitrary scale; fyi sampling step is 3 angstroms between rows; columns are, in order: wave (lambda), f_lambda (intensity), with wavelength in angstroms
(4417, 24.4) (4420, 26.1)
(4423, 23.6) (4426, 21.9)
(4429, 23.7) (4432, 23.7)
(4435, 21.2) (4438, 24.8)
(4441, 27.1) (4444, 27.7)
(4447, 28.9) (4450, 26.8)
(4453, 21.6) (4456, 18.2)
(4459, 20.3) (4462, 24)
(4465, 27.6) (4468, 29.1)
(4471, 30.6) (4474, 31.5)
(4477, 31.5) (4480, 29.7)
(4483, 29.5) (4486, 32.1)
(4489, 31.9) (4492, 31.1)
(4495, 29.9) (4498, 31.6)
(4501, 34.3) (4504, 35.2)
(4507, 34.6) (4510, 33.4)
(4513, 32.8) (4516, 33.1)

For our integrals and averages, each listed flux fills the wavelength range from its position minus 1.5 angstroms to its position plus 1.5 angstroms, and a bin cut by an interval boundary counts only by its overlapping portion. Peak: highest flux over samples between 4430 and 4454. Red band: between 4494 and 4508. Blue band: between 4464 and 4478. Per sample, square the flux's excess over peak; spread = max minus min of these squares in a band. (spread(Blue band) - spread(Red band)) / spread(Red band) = -1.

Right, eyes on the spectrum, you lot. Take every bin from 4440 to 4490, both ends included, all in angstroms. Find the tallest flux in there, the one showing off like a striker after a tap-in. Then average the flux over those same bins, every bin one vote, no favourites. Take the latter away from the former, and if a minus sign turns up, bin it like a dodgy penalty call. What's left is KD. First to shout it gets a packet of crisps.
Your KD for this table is 4.6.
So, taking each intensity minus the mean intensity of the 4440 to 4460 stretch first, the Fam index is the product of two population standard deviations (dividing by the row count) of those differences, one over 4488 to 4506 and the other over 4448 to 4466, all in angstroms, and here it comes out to 6.2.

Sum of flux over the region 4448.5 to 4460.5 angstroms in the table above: 87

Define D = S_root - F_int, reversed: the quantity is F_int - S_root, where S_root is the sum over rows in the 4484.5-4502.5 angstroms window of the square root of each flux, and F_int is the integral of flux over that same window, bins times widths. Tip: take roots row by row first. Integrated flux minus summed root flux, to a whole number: 539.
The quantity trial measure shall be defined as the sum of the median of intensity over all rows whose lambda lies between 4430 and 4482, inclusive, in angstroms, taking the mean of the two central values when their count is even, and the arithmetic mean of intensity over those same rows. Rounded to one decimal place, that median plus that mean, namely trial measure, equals 53.2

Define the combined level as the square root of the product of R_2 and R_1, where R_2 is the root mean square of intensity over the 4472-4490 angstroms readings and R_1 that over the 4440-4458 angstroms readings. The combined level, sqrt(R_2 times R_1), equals 28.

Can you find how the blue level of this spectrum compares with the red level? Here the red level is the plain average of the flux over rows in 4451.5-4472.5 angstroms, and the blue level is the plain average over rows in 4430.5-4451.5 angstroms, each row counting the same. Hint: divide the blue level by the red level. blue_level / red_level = 1.051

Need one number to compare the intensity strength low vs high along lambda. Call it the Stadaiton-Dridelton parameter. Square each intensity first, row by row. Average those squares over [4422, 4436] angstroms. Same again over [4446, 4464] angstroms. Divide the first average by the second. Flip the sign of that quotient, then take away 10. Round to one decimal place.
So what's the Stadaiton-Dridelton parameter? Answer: -10.9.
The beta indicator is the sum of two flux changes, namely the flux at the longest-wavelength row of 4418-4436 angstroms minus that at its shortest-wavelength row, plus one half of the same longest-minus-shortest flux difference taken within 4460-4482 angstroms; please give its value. -2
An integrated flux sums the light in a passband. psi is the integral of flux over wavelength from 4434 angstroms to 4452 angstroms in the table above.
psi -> 470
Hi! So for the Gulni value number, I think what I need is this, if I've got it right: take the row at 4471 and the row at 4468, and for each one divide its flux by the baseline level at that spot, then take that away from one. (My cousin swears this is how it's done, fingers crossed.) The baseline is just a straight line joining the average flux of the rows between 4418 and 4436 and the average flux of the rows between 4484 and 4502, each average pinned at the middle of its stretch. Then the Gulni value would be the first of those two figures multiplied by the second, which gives 0.0011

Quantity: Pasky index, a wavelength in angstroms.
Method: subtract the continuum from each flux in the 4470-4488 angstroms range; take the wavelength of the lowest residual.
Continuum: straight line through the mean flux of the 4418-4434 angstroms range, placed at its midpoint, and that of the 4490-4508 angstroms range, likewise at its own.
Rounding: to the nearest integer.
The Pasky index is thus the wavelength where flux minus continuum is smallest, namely 4483 angstroms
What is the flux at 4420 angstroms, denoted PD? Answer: 26.1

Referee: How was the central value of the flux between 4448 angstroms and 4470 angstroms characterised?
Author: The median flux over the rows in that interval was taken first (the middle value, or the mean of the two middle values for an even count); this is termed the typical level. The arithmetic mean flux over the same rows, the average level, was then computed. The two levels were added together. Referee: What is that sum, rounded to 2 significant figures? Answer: 48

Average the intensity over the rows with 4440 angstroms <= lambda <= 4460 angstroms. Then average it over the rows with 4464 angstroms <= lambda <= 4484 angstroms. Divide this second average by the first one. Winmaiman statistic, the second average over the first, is 1.23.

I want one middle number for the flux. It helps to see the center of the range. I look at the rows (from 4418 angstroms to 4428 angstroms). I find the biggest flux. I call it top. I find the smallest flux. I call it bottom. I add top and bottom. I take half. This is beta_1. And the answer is 24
